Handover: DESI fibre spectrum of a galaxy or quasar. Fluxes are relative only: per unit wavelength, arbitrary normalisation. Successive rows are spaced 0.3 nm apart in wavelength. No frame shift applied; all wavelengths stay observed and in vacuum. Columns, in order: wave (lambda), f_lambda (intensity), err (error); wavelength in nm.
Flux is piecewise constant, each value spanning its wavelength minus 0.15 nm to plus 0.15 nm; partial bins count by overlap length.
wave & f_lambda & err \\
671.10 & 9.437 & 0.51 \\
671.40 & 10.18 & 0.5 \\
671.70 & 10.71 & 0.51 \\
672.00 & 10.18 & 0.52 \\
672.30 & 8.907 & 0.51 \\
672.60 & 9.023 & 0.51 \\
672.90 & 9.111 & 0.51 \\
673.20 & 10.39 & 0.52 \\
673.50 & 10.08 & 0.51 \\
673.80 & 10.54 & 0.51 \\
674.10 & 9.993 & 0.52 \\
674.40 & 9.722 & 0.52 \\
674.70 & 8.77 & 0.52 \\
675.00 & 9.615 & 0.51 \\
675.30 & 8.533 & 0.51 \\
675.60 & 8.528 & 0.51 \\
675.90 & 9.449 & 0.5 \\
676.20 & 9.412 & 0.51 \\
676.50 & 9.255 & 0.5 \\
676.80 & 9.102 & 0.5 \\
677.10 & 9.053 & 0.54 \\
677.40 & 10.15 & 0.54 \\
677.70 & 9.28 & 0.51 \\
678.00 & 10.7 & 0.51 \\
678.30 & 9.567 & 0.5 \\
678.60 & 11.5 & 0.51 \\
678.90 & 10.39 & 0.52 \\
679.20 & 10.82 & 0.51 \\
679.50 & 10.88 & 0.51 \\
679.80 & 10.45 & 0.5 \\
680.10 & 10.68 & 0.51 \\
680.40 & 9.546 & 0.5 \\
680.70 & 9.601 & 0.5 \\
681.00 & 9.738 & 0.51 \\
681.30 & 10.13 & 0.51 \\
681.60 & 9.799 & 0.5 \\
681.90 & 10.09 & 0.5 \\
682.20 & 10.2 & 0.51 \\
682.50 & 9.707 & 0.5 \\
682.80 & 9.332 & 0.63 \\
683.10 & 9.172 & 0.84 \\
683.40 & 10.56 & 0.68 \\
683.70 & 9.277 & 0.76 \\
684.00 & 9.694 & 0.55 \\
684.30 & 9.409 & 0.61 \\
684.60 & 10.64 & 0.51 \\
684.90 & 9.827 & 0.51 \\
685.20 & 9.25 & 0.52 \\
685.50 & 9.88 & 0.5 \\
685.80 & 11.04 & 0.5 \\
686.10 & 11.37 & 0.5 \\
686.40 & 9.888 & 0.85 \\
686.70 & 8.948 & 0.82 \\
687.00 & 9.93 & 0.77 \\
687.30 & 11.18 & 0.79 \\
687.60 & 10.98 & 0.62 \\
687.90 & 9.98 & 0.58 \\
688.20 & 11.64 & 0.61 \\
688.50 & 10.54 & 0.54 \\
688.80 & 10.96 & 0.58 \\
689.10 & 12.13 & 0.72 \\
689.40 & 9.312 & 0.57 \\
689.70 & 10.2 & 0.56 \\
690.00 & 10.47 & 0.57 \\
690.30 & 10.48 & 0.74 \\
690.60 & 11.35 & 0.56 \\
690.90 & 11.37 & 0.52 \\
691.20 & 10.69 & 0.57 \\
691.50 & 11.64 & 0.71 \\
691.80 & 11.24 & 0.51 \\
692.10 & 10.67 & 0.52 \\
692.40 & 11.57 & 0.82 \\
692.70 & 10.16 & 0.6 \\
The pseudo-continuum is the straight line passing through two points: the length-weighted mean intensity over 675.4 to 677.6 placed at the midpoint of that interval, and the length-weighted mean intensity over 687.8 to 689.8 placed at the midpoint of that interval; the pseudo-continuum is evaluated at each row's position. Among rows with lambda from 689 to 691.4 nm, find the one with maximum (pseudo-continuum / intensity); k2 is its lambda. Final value 689.40 nm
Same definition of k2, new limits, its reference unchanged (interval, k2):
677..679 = 677.10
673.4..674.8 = 674.70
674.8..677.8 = 675.60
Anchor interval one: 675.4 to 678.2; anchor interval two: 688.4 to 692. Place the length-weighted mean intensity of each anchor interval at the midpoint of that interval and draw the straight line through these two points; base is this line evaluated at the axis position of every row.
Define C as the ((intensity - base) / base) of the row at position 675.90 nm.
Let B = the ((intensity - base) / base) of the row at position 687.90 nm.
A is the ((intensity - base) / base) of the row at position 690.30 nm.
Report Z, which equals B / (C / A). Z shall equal 0.2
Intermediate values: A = -0.037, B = -0.06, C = 0.013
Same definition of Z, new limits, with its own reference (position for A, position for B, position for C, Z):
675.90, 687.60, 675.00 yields 0.0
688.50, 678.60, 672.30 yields 0.8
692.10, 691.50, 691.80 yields -0.1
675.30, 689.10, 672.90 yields -0.8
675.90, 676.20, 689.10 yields 0.0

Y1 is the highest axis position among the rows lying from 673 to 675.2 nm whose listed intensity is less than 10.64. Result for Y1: 675.00 nm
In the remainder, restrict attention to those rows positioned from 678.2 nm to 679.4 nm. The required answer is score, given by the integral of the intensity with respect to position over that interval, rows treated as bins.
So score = 12.7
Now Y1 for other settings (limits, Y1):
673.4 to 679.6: 678.90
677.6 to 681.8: 681.60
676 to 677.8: 677.70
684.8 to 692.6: 690.30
